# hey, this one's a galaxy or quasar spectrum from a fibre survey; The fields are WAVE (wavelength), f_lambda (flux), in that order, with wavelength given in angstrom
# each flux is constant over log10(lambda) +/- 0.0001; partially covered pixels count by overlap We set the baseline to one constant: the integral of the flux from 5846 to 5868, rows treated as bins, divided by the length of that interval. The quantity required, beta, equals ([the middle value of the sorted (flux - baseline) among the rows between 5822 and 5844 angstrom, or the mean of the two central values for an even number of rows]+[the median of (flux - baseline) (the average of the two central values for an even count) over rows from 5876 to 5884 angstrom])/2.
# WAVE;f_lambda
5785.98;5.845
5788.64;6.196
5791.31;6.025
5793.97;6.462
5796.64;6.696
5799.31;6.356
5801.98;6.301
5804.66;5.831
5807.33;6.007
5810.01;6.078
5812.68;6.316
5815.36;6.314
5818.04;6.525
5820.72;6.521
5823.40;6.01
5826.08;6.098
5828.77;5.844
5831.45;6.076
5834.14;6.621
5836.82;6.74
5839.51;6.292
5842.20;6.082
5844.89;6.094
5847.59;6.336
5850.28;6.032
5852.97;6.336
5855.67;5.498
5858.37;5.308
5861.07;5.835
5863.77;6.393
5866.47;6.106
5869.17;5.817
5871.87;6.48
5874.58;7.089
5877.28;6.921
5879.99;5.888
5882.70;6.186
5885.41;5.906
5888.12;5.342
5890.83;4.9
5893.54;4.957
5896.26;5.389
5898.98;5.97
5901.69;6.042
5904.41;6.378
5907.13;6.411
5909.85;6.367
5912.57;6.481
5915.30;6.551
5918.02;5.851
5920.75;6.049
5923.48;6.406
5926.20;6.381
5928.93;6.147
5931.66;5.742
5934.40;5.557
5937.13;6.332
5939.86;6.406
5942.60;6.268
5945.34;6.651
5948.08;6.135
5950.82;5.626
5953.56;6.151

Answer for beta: 0.16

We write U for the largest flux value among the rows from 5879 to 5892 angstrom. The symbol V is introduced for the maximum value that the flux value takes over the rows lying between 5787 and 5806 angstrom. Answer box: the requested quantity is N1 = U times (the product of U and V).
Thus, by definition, 256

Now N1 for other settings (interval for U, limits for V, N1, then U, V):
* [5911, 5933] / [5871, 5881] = 304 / 6.551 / 7.089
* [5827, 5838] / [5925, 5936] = 290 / 6.74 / 6.381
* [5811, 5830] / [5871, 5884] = 302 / 6.525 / 7.089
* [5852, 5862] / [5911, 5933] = 263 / 6.336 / 6.551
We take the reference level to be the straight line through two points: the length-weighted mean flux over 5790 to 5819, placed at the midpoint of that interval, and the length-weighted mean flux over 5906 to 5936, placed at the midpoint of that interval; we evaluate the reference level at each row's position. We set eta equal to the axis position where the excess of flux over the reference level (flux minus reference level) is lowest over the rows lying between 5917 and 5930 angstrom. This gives 5918.02 angstrom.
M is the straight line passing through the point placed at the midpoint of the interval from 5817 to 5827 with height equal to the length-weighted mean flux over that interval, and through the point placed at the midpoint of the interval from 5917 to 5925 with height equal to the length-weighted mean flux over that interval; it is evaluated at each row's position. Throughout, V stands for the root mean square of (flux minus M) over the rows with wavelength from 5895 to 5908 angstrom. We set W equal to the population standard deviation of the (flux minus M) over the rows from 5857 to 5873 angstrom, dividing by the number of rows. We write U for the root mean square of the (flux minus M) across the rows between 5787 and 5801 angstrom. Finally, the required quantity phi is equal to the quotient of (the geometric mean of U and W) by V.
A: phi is 0.78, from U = 0.23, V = 0.39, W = 0.40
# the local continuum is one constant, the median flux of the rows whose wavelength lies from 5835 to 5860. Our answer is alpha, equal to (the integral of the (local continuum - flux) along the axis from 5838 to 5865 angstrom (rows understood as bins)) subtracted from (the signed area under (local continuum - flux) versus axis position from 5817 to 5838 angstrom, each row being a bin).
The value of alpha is -6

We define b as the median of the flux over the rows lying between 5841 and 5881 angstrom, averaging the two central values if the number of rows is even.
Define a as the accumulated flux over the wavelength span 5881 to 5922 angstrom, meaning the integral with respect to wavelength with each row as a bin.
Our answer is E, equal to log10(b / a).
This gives -1.60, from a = 243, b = 6.09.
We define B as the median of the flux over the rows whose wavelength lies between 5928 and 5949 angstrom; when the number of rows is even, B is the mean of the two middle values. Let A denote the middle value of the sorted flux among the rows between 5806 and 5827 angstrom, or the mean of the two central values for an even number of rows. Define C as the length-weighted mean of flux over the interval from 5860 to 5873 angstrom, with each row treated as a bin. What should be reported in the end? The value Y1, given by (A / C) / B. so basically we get 0.163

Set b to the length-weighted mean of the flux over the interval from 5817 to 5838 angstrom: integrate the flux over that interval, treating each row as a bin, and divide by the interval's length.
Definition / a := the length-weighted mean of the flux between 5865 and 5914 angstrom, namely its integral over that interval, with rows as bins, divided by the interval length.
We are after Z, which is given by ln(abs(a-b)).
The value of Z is -1.3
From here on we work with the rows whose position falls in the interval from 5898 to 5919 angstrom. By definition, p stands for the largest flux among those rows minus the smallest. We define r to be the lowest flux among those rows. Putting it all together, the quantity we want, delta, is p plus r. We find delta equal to 6.55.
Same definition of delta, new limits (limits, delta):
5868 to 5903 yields 7.09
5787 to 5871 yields 6.74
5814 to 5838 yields 6.74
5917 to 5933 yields 6.41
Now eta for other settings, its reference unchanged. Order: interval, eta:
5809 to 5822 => 5810.01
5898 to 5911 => 5898.98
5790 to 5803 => 5791.31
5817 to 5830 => 5828.77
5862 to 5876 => 5869.17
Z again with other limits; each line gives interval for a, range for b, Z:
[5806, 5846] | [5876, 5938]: -1.4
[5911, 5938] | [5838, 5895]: -1.9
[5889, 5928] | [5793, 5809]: -1.3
